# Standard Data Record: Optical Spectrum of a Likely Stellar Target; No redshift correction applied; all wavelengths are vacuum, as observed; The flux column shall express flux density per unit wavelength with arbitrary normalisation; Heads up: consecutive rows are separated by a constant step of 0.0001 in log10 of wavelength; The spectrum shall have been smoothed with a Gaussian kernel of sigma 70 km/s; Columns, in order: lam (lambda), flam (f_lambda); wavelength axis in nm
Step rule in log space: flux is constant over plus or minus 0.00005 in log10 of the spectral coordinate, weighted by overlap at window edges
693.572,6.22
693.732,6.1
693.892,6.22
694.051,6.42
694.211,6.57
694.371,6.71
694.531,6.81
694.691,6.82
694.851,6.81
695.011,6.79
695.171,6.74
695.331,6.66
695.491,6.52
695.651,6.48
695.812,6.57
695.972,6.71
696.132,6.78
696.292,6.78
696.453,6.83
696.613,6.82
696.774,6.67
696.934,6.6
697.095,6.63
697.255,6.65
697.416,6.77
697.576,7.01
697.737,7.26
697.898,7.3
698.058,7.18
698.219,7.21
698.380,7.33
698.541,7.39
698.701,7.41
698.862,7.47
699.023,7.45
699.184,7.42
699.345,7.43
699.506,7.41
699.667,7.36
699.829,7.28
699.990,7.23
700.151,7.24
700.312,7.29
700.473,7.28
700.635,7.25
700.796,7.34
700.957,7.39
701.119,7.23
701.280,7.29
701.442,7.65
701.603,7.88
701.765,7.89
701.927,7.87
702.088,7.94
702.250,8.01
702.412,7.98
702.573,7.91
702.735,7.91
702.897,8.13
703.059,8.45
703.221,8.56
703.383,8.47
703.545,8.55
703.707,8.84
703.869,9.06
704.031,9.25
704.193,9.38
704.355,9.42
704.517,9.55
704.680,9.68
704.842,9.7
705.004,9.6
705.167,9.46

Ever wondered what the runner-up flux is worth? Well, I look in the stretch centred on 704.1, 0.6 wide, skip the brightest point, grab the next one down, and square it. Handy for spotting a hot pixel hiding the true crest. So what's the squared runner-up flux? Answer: 88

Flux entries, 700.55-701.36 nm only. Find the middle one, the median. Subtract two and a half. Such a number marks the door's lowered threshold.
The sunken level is 4.8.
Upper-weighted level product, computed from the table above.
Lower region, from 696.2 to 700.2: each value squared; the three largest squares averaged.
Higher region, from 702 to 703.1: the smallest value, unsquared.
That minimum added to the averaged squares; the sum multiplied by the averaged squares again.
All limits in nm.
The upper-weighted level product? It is 3520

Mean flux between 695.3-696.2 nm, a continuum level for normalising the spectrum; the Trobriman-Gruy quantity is 6.62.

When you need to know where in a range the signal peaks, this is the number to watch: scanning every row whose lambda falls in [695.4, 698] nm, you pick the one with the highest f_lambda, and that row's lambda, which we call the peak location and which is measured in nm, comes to 697.898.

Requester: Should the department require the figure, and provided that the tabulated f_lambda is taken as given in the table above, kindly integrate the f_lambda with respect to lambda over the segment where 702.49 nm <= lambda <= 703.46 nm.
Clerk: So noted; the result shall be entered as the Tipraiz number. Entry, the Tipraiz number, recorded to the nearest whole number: 8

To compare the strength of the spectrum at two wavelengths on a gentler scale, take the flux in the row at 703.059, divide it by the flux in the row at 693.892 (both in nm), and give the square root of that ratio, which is 1.17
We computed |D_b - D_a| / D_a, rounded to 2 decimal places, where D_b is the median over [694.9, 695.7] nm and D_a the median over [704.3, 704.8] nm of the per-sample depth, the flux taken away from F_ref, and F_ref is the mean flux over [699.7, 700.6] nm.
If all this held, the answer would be -1.26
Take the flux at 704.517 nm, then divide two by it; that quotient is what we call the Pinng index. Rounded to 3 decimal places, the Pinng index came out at 0.209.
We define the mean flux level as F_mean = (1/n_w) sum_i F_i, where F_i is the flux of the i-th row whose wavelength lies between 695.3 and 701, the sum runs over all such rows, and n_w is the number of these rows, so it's 7.1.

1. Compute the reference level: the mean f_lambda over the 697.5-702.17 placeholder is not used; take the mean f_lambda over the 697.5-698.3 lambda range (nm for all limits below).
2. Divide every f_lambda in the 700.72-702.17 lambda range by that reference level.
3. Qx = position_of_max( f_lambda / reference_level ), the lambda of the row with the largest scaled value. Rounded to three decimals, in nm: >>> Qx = 702.088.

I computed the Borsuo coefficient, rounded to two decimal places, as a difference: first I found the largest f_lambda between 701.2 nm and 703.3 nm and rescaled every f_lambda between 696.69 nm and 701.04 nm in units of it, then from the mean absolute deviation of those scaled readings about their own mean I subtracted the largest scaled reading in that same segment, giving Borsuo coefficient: -0.85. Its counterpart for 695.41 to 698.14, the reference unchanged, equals -0.83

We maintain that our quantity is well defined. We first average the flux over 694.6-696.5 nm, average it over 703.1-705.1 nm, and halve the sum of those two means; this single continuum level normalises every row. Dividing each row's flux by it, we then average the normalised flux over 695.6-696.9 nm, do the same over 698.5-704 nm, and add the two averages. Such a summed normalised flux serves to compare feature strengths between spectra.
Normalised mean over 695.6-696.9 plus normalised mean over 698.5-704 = 1.82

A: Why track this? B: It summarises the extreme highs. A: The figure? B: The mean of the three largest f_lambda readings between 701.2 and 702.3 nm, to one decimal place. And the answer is 7.9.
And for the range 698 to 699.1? 7.4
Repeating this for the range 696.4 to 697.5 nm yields 6.8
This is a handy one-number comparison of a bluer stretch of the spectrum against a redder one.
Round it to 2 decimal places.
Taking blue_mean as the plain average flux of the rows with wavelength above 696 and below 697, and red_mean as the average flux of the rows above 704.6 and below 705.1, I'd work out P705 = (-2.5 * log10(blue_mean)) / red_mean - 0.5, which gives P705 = -0.71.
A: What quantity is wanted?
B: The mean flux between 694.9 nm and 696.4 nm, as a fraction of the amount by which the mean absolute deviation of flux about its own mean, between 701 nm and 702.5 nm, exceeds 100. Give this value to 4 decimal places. -0.0669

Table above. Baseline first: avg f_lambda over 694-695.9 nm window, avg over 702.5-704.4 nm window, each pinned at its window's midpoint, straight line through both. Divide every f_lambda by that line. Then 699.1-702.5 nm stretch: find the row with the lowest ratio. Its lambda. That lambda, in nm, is 701.119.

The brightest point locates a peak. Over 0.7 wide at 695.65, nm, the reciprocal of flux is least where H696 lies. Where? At 695.972 nm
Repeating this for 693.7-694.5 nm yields 694.371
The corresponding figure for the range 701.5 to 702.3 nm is 702.250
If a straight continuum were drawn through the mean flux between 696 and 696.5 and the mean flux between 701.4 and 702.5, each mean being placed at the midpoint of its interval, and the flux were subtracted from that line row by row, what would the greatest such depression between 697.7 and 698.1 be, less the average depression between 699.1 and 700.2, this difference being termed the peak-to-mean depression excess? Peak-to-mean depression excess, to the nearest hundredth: -0.15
